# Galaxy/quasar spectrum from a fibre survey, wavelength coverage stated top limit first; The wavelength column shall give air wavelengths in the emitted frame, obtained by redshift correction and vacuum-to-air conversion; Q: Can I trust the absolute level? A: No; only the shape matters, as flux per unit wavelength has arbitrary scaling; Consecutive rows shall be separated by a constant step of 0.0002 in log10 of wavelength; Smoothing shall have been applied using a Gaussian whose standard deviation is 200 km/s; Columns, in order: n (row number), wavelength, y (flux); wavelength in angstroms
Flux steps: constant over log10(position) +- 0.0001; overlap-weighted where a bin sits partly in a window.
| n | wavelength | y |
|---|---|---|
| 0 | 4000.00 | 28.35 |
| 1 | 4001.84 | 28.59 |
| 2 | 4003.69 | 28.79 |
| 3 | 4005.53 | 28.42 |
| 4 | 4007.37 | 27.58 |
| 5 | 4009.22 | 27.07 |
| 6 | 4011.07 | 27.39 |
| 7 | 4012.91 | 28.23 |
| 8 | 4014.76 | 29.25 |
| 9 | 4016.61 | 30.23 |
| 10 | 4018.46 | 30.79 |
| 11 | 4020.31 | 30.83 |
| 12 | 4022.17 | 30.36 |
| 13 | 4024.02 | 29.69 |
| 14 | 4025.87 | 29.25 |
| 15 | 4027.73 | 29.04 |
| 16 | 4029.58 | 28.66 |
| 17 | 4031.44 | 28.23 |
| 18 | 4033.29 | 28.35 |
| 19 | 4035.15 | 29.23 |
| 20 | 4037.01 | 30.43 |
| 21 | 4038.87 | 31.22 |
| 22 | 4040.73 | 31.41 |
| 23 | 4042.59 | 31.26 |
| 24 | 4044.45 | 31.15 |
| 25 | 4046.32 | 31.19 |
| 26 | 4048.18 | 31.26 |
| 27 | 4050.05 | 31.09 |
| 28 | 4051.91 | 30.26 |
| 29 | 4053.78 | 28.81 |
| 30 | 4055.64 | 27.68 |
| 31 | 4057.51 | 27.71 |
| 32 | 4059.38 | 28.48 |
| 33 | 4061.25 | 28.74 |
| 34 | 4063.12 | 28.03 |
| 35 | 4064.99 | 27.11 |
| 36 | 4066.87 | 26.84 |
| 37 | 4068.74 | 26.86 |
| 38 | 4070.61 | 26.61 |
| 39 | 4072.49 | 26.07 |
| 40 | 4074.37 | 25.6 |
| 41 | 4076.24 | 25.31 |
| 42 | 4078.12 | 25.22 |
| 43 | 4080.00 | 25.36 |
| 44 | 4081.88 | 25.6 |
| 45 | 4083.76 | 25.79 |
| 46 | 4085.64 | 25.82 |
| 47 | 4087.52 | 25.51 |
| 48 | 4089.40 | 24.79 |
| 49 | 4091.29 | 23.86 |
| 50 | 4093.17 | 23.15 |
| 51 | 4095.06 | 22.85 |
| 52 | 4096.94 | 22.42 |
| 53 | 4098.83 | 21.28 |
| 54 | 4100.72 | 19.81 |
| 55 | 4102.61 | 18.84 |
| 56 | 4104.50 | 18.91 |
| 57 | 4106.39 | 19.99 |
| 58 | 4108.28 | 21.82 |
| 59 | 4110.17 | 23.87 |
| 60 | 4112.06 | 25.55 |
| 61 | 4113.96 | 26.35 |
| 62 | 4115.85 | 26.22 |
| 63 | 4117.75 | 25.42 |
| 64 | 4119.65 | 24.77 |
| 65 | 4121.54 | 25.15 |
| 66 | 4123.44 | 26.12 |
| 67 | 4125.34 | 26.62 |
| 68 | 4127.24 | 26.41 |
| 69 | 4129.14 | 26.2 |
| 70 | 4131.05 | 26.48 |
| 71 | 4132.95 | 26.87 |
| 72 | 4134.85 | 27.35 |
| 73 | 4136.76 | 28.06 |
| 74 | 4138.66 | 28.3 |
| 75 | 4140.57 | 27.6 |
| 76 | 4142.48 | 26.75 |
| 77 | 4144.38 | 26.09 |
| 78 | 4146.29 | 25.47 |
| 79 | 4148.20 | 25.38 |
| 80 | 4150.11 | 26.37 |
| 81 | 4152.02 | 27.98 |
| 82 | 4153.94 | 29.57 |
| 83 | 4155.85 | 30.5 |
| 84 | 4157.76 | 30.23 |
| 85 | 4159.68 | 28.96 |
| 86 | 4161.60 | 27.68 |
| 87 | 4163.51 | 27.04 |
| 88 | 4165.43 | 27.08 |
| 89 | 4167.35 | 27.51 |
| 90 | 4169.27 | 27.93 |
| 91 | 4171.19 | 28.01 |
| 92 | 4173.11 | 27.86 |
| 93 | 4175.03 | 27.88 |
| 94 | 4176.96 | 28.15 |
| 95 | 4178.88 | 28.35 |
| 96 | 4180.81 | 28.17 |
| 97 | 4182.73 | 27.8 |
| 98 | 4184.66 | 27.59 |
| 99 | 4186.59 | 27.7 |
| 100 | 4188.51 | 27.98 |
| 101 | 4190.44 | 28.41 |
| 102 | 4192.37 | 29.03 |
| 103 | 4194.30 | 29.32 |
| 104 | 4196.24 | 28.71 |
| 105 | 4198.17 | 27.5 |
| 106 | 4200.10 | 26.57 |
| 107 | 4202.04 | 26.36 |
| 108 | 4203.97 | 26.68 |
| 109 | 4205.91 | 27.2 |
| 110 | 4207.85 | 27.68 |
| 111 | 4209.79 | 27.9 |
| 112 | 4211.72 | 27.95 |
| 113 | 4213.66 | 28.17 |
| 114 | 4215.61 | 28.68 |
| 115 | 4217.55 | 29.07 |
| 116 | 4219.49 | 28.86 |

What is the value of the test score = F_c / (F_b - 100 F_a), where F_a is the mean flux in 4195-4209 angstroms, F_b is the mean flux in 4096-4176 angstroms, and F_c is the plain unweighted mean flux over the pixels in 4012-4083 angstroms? -0.0106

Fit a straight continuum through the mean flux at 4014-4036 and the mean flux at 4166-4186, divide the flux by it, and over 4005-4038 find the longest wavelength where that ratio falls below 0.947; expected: 4011.07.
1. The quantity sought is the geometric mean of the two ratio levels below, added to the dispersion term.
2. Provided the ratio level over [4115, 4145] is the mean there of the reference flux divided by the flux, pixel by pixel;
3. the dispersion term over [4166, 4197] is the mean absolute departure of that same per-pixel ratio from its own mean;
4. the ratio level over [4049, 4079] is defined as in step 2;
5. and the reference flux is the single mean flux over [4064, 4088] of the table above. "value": 0.98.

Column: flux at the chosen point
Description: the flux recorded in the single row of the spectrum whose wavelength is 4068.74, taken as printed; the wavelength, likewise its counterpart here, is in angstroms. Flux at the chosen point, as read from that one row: 26.86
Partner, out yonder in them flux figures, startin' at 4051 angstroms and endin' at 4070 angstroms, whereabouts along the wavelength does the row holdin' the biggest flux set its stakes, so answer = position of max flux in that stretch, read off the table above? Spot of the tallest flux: 4051.91 angstroms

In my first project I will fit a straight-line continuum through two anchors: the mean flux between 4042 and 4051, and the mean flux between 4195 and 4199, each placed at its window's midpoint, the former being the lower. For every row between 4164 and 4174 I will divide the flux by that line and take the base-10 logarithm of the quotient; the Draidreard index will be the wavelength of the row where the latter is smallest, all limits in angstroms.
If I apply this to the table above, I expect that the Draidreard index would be 4165.43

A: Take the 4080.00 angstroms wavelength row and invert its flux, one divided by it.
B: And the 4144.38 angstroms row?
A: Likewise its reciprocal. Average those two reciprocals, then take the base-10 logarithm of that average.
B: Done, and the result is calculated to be -1.41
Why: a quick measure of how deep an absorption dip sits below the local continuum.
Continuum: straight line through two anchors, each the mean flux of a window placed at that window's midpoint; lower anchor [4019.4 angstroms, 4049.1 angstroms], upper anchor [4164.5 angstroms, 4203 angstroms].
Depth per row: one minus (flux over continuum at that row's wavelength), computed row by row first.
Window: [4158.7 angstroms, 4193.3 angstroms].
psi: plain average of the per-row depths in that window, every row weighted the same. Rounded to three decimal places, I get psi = 0.002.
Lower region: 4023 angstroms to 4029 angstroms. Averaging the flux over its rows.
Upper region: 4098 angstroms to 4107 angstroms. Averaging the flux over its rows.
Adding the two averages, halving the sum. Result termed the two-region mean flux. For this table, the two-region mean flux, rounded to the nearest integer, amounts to 25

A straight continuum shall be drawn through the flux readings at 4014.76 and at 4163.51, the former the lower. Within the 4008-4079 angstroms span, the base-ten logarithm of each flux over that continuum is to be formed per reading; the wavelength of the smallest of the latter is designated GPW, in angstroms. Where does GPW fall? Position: 4078.12 angstroms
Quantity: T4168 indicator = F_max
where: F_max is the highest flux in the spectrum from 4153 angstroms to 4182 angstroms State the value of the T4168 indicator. 30.5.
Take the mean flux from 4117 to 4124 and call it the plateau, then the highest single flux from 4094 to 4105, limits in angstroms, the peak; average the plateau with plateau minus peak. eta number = 13.9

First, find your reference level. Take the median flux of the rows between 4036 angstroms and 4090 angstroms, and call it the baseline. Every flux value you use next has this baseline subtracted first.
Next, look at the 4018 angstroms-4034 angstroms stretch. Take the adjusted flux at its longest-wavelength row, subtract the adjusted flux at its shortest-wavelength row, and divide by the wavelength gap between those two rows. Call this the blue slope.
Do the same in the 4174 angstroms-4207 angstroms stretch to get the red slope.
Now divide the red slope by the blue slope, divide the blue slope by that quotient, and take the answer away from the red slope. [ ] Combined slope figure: 1.2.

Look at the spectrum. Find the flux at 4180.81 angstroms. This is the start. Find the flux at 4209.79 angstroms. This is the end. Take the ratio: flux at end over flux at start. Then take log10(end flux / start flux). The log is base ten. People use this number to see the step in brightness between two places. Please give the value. 0.00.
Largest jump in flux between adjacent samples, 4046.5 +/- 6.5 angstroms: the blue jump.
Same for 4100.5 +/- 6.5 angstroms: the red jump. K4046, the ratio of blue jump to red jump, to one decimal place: 0.6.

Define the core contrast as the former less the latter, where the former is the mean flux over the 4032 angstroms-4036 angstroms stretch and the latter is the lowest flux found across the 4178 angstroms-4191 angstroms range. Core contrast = 1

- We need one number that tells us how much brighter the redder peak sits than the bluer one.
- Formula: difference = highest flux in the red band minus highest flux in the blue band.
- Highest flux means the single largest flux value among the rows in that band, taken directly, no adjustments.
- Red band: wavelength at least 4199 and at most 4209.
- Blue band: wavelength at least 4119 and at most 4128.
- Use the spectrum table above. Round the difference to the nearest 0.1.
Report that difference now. 1.1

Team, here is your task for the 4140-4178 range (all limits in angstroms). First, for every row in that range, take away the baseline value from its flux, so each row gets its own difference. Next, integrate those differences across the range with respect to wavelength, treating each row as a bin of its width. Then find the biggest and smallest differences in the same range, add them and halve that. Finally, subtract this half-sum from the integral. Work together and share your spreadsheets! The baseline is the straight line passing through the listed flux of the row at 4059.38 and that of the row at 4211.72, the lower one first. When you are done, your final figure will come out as -16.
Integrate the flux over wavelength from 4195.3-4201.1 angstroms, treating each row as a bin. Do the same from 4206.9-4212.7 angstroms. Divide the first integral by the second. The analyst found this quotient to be 0.99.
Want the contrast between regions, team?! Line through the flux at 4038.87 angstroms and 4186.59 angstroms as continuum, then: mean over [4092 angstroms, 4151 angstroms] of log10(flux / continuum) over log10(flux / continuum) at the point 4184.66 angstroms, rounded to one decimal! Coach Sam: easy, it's 30.9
